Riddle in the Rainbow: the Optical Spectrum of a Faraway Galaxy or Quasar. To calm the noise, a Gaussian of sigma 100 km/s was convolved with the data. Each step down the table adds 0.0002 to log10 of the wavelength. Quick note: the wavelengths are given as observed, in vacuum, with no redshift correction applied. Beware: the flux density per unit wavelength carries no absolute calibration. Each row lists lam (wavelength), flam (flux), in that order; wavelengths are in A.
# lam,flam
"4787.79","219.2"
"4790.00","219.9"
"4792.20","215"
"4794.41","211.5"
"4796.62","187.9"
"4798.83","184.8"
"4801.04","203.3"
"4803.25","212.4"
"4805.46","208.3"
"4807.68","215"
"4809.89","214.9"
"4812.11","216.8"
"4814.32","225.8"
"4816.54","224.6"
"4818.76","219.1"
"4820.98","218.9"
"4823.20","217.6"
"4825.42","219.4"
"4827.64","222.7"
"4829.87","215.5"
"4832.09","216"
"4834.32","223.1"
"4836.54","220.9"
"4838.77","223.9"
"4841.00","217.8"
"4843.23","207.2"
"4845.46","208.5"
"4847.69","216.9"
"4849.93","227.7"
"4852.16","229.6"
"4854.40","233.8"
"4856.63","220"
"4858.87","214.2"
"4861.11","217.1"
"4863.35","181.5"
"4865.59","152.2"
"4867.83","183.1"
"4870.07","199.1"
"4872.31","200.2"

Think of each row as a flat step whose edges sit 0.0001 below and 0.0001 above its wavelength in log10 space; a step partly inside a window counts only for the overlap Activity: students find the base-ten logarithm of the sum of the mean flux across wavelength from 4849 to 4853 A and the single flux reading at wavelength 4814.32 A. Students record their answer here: 2.66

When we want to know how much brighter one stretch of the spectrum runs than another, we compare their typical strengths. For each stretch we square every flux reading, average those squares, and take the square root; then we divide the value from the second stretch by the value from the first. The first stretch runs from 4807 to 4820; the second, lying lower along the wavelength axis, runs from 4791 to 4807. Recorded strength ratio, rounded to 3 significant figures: 0.928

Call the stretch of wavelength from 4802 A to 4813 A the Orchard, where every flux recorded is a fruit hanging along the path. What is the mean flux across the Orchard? 213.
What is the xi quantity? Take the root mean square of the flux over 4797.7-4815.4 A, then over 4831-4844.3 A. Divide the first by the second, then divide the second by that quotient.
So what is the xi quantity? 226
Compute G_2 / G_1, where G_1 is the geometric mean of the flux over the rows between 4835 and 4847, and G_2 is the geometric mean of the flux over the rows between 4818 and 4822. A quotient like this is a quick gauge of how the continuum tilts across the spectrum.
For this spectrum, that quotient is 1.02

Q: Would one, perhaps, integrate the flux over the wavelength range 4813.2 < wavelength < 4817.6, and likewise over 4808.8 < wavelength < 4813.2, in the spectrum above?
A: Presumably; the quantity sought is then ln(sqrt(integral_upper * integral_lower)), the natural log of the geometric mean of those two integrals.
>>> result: 6.88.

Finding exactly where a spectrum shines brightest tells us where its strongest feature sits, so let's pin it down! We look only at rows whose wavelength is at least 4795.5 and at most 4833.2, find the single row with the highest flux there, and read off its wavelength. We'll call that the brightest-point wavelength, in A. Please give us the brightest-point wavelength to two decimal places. 4814.32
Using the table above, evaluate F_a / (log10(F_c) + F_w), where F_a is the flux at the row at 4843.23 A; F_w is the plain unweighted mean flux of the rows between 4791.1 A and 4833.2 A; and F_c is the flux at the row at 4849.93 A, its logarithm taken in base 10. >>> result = 0.96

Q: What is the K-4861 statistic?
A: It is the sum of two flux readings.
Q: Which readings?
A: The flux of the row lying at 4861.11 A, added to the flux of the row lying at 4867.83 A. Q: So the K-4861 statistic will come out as 400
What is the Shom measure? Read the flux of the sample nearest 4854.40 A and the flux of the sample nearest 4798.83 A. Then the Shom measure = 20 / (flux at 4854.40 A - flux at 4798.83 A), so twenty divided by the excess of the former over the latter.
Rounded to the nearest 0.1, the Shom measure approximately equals 0.4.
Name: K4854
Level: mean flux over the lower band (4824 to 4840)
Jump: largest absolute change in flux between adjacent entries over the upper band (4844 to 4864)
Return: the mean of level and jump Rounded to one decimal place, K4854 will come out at 127.9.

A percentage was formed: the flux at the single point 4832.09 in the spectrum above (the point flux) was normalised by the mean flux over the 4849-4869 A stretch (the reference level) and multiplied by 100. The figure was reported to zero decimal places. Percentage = 105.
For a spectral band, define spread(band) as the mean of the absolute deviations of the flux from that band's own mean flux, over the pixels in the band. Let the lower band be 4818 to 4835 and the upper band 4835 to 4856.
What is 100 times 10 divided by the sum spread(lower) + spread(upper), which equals 108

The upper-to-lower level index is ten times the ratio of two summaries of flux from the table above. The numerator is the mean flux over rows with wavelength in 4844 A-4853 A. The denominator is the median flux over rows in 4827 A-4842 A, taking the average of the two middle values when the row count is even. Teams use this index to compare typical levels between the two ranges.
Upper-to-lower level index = 10.0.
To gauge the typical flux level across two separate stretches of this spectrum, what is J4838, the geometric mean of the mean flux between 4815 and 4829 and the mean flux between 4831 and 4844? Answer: 219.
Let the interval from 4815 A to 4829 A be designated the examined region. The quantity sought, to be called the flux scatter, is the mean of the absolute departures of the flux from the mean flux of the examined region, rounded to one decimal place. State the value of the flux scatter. 2.2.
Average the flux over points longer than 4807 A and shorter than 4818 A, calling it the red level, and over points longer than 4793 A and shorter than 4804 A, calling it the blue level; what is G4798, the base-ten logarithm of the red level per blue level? 0.04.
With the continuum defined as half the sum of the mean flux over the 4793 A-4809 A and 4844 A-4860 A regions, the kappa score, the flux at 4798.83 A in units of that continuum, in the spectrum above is 0.87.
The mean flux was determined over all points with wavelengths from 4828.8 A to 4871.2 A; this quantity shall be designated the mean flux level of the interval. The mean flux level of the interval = 211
